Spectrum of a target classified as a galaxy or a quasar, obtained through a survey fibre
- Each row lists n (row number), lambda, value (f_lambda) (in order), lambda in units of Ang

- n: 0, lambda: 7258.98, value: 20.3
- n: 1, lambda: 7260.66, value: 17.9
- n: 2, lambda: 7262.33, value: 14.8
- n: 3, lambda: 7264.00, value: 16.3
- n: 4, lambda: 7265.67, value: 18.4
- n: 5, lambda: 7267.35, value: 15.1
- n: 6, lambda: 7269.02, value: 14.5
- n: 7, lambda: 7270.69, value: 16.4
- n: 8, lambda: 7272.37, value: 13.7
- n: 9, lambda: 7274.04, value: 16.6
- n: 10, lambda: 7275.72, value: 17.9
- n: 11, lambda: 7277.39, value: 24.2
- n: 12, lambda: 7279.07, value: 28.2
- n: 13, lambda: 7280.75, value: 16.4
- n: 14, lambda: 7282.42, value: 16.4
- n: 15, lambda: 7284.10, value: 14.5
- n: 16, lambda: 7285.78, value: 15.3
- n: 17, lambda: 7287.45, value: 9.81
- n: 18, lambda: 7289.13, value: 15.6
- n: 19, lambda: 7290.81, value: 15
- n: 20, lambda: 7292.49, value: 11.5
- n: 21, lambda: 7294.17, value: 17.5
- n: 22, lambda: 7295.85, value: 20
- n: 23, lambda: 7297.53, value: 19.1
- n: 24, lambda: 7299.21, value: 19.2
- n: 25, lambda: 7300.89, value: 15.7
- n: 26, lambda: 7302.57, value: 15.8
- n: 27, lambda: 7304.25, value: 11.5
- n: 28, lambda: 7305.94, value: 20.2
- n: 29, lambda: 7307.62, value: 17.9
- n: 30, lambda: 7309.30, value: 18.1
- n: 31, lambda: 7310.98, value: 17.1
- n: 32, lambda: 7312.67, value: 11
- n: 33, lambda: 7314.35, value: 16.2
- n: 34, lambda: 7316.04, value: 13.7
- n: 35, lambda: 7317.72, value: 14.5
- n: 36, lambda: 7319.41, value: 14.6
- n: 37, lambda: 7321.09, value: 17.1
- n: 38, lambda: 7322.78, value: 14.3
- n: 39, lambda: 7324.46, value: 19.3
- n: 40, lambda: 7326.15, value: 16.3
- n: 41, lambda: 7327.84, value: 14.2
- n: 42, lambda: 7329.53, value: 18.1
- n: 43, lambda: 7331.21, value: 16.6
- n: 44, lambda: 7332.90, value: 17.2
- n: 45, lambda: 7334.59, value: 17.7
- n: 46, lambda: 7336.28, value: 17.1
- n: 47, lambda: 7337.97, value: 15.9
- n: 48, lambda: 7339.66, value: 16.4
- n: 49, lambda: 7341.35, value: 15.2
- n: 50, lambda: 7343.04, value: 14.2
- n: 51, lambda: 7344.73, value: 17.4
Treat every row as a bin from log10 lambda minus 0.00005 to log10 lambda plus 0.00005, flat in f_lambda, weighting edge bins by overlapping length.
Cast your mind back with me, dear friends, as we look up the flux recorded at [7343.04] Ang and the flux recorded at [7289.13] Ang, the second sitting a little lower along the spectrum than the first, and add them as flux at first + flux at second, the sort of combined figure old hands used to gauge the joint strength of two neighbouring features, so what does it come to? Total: 30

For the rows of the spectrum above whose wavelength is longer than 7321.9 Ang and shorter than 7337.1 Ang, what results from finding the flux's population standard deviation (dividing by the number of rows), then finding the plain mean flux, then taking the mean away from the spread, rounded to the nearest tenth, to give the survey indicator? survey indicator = -15.2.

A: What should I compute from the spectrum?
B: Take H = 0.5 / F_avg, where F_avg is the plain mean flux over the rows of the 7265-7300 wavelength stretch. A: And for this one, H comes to 0.0296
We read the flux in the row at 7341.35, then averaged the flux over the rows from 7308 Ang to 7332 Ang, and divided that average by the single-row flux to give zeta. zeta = 1.04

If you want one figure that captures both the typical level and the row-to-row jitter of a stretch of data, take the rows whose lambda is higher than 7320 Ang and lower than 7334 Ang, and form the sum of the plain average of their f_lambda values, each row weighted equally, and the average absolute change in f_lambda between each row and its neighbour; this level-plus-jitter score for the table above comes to 19.3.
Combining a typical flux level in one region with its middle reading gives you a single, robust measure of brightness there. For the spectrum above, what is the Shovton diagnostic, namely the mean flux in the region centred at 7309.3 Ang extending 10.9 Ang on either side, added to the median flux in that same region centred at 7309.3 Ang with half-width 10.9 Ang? 31.6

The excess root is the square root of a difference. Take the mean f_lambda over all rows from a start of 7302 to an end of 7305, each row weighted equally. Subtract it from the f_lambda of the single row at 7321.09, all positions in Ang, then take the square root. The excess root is 1.9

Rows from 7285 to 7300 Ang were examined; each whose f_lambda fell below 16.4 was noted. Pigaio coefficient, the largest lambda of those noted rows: 7292.49 Ang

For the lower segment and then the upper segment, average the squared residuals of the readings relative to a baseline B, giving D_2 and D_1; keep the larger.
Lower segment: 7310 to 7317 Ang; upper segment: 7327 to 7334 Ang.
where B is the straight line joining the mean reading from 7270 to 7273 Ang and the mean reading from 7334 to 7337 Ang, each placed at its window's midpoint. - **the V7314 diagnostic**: 10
